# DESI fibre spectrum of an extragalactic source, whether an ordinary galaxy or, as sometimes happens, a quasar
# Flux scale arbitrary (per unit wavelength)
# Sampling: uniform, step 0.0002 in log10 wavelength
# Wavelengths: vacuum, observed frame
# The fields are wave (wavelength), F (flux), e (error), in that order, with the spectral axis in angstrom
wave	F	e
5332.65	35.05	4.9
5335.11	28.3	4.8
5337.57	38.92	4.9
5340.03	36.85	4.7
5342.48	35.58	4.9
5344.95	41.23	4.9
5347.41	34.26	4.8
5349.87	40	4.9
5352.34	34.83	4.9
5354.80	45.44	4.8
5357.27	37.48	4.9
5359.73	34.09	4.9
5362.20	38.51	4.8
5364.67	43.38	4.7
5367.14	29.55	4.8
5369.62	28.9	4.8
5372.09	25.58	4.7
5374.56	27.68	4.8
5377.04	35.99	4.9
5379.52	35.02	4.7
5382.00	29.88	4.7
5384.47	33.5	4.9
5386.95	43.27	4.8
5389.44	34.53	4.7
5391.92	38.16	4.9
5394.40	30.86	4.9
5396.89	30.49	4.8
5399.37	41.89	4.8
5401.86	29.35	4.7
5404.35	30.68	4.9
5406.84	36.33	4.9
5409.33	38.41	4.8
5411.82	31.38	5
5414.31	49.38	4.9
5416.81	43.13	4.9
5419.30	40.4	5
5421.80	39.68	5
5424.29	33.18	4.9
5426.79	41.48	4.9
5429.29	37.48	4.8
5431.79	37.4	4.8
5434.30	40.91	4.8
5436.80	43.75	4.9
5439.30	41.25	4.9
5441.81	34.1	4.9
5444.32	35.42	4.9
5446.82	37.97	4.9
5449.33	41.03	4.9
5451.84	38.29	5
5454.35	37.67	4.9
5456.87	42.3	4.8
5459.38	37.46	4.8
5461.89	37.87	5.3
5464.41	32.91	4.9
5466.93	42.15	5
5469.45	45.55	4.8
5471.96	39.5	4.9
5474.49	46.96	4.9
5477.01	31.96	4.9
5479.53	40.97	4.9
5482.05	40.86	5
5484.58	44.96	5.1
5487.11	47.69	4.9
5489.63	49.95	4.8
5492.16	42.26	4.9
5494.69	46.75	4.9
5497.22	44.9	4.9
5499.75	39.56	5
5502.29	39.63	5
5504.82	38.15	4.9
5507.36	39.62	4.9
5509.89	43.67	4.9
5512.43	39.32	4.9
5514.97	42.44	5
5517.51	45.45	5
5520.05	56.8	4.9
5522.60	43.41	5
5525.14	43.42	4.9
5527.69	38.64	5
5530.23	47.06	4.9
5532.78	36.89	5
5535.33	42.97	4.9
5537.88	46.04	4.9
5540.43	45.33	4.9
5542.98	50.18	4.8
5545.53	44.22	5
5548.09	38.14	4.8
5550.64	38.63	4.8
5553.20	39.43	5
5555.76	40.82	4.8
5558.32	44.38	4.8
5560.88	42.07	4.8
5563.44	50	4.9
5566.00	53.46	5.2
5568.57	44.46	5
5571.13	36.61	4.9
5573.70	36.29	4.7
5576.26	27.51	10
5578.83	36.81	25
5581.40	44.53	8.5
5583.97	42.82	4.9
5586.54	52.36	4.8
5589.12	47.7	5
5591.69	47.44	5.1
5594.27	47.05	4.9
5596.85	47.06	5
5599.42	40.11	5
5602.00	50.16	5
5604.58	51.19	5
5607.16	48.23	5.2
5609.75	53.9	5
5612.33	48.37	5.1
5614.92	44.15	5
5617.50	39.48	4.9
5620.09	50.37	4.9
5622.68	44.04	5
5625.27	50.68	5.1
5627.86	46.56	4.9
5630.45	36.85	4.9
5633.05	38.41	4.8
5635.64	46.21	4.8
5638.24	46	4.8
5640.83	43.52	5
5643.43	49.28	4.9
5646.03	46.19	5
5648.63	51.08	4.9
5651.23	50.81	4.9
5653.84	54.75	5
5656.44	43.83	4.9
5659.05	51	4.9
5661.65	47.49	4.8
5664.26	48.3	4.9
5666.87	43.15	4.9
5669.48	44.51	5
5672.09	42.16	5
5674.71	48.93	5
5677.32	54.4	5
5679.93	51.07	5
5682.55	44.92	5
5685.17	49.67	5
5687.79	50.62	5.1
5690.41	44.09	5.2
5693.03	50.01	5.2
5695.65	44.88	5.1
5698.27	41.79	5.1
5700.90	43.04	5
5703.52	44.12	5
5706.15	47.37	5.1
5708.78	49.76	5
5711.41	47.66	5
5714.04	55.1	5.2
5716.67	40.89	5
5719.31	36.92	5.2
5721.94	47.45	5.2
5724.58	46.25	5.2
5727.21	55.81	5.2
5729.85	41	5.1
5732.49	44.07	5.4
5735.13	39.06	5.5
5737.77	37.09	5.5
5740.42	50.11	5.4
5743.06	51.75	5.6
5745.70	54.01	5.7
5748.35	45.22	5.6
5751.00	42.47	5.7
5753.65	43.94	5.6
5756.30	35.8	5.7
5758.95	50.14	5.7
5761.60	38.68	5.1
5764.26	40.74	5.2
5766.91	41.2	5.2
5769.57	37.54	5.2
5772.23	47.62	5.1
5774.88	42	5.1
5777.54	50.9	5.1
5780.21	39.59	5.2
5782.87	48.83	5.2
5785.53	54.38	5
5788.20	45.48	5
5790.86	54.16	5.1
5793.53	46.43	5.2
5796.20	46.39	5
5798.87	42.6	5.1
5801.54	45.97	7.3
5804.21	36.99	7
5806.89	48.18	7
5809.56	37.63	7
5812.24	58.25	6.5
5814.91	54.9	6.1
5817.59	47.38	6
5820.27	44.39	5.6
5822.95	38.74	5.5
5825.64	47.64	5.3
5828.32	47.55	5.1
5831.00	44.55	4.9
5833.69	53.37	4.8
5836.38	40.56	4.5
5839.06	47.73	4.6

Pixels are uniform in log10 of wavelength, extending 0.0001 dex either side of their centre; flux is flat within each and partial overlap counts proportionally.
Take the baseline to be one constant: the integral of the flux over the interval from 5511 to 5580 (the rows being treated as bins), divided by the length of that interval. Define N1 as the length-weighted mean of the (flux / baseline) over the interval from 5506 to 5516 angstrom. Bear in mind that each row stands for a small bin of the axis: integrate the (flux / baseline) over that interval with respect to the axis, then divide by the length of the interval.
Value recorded 0.97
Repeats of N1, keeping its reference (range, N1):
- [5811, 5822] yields 1.19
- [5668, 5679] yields 1.12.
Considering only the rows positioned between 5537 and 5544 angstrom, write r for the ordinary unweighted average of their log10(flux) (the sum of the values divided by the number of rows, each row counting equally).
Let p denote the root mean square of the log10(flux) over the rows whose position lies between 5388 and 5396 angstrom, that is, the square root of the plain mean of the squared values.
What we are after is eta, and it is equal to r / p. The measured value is 1.09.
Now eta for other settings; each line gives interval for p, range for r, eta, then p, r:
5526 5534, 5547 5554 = 0.99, 1.61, 1.59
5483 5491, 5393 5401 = 0.91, 1.68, 1.53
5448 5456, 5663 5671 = 1.04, 1.59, 1.66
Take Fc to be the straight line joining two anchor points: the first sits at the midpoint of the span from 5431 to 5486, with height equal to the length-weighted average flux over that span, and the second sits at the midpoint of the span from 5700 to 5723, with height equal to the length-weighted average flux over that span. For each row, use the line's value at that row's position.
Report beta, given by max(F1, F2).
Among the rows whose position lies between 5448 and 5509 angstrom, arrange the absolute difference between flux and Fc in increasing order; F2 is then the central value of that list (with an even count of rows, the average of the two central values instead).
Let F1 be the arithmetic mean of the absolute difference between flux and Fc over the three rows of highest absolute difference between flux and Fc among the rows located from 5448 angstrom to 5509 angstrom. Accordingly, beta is 8.3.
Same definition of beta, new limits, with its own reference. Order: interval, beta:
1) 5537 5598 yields 11.9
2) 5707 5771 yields 10.2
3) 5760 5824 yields 10.6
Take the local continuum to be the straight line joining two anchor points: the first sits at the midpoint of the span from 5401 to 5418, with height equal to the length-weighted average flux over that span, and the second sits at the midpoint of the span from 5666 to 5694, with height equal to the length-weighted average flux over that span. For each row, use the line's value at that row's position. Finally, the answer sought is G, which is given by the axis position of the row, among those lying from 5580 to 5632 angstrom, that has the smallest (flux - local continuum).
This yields 5630.45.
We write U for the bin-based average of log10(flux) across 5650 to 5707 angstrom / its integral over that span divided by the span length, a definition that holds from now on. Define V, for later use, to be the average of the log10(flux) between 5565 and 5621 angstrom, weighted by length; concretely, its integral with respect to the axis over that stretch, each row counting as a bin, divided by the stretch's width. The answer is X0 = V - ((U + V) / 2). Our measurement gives -0.01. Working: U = 1.67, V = 1.65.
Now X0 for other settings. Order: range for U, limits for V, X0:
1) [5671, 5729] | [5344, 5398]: -0.07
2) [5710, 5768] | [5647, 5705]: 0.01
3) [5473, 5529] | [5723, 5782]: 0.01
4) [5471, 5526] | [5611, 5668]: 0.02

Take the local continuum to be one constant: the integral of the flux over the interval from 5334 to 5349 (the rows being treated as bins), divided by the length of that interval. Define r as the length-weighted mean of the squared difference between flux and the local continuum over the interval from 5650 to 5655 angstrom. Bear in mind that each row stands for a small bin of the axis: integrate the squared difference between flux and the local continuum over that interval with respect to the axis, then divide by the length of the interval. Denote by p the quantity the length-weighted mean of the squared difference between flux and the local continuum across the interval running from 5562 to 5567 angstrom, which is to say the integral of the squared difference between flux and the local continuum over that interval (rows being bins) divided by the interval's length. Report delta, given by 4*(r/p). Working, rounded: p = 240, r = 283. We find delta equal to 5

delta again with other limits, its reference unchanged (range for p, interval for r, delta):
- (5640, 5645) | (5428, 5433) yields 0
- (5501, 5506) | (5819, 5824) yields 18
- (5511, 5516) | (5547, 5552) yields 1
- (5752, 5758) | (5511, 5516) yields 2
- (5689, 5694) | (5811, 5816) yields 13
